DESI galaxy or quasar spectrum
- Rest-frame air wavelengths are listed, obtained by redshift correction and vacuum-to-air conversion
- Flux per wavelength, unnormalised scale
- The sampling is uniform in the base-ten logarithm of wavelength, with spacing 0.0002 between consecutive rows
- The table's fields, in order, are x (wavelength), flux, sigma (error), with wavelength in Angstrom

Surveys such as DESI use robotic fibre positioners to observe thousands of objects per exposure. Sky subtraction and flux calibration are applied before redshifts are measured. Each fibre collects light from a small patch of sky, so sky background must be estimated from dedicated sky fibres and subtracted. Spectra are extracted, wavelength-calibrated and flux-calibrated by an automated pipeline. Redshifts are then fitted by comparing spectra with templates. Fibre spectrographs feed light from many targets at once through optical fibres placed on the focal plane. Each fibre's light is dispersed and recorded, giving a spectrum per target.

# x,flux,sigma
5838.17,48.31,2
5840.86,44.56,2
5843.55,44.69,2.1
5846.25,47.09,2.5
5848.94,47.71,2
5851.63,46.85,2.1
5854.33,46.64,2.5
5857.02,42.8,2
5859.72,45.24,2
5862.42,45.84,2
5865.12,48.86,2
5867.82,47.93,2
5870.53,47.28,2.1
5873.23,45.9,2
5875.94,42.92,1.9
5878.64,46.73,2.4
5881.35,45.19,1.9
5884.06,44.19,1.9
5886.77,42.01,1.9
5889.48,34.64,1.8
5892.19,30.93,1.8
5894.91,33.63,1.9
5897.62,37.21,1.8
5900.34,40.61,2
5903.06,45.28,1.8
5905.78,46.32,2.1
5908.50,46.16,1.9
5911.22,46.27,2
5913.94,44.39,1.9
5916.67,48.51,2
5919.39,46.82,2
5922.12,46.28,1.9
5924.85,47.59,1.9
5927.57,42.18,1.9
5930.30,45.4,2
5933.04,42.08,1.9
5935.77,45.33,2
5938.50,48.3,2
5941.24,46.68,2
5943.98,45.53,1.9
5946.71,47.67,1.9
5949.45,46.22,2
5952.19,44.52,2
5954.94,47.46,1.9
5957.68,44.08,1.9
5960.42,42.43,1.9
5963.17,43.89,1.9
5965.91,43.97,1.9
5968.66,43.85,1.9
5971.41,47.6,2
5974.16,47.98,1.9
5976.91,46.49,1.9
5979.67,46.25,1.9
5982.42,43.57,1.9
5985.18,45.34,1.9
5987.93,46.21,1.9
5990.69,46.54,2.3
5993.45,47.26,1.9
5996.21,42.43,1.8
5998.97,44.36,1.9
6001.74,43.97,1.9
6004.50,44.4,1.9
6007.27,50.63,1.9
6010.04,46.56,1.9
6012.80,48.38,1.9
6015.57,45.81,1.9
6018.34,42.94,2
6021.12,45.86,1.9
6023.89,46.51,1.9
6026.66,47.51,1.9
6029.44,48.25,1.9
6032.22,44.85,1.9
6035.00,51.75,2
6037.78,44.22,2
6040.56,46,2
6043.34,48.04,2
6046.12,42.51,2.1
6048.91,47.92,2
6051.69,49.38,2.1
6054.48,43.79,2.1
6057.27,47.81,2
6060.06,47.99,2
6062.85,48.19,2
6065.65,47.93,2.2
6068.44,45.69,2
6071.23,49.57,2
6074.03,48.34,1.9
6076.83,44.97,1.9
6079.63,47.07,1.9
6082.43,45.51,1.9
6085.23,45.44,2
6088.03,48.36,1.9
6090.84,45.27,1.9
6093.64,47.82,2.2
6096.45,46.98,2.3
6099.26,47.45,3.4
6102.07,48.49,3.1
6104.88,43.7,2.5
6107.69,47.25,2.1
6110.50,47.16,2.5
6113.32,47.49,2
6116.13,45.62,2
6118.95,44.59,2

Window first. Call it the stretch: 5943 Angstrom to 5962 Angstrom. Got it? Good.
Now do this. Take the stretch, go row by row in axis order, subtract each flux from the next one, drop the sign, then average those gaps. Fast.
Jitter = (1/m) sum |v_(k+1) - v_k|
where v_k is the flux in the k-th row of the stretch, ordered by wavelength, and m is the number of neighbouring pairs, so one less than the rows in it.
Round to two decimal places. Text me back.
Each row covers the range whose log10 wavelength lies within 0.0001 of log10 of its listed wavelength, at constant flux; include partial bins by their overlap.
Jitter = 2.21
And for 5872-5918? 2.77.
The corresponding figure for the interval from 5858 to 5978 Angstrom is 2.23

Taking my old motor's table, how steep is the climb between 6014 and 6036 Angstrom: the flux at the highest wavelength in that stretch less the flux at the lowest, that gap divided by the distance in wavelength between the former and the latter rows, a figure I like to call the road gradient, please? 0.31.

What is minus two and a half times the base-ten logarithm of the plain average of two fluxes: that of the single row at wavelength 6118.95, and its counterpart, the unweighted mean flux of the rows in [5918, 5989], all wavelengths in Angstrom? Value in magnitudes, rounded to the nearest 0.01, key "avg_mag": -4.13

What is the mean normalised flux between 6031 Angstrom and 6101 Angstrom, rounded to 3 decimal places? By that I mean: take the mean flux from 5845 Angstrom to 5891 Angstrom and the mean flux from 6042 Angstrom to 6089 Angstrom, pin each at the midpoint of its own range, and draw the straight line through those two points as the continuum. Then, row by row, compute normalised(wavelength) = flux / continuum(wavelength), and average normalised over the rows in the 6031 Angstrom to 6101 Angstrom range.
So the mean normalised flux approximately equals 0.999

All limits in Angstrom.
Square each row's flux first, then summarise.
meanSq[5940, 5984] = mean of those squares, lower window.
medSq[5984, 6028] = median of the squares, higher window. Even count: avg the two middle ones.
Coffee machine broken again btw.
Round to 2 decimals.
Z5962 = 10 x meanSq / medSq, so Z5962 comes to 9.79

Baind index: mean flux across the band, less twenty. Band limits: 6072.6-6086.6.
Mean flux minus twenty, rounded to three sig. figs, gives 26.3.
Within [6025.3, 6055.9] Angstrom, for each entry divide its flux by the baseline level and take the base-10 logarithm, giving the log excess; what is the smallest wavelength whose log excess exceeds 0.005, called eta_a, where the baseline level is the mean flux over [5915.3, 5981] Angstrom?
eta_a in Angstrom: 6026.66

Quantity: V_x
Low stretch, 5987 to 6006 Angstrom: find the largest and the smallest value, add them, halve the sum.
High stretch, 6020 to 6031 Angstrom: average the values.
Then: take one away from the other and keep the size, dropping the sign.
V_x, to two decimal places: 2.19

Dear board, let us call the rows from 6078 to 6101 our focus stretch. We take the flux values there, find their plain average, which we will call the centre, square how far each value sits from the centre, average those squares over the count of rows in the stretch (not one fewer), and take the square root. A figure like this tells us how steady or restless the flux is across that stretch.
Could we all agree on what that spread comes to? 1.1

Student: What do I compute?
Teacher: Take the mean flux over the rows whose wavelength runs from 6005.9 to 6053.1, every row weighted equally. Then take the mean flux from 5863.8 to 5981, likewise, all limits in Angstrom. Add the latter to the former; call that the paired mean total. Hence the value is 91.4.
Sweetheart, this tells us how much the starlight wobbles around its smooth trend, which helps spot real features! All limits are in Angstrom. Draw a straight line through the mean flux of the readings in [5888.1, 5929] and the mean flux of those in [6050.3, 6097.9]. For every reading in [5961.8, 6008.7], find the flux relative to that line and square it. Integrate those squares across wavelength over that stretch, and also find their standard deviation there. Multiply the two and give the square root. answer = 41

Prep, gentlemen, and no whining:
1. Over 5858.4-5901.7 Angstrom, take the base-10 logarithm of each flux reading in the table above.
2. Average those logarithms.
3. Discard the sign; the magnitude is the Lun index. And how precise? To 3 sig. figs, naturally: 1.62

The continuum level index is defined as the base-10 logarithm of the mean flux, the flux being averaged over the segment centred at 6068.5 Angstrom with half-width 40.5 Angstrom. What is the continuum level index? 1.671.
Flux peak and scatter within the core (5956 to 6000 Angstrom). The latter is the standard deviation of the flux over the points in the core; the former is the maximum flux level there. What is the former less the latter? 46.2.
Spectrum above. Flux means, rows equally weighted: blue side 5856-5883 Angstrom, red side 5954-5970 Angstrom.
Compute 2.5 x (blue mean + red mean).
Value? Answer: 225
